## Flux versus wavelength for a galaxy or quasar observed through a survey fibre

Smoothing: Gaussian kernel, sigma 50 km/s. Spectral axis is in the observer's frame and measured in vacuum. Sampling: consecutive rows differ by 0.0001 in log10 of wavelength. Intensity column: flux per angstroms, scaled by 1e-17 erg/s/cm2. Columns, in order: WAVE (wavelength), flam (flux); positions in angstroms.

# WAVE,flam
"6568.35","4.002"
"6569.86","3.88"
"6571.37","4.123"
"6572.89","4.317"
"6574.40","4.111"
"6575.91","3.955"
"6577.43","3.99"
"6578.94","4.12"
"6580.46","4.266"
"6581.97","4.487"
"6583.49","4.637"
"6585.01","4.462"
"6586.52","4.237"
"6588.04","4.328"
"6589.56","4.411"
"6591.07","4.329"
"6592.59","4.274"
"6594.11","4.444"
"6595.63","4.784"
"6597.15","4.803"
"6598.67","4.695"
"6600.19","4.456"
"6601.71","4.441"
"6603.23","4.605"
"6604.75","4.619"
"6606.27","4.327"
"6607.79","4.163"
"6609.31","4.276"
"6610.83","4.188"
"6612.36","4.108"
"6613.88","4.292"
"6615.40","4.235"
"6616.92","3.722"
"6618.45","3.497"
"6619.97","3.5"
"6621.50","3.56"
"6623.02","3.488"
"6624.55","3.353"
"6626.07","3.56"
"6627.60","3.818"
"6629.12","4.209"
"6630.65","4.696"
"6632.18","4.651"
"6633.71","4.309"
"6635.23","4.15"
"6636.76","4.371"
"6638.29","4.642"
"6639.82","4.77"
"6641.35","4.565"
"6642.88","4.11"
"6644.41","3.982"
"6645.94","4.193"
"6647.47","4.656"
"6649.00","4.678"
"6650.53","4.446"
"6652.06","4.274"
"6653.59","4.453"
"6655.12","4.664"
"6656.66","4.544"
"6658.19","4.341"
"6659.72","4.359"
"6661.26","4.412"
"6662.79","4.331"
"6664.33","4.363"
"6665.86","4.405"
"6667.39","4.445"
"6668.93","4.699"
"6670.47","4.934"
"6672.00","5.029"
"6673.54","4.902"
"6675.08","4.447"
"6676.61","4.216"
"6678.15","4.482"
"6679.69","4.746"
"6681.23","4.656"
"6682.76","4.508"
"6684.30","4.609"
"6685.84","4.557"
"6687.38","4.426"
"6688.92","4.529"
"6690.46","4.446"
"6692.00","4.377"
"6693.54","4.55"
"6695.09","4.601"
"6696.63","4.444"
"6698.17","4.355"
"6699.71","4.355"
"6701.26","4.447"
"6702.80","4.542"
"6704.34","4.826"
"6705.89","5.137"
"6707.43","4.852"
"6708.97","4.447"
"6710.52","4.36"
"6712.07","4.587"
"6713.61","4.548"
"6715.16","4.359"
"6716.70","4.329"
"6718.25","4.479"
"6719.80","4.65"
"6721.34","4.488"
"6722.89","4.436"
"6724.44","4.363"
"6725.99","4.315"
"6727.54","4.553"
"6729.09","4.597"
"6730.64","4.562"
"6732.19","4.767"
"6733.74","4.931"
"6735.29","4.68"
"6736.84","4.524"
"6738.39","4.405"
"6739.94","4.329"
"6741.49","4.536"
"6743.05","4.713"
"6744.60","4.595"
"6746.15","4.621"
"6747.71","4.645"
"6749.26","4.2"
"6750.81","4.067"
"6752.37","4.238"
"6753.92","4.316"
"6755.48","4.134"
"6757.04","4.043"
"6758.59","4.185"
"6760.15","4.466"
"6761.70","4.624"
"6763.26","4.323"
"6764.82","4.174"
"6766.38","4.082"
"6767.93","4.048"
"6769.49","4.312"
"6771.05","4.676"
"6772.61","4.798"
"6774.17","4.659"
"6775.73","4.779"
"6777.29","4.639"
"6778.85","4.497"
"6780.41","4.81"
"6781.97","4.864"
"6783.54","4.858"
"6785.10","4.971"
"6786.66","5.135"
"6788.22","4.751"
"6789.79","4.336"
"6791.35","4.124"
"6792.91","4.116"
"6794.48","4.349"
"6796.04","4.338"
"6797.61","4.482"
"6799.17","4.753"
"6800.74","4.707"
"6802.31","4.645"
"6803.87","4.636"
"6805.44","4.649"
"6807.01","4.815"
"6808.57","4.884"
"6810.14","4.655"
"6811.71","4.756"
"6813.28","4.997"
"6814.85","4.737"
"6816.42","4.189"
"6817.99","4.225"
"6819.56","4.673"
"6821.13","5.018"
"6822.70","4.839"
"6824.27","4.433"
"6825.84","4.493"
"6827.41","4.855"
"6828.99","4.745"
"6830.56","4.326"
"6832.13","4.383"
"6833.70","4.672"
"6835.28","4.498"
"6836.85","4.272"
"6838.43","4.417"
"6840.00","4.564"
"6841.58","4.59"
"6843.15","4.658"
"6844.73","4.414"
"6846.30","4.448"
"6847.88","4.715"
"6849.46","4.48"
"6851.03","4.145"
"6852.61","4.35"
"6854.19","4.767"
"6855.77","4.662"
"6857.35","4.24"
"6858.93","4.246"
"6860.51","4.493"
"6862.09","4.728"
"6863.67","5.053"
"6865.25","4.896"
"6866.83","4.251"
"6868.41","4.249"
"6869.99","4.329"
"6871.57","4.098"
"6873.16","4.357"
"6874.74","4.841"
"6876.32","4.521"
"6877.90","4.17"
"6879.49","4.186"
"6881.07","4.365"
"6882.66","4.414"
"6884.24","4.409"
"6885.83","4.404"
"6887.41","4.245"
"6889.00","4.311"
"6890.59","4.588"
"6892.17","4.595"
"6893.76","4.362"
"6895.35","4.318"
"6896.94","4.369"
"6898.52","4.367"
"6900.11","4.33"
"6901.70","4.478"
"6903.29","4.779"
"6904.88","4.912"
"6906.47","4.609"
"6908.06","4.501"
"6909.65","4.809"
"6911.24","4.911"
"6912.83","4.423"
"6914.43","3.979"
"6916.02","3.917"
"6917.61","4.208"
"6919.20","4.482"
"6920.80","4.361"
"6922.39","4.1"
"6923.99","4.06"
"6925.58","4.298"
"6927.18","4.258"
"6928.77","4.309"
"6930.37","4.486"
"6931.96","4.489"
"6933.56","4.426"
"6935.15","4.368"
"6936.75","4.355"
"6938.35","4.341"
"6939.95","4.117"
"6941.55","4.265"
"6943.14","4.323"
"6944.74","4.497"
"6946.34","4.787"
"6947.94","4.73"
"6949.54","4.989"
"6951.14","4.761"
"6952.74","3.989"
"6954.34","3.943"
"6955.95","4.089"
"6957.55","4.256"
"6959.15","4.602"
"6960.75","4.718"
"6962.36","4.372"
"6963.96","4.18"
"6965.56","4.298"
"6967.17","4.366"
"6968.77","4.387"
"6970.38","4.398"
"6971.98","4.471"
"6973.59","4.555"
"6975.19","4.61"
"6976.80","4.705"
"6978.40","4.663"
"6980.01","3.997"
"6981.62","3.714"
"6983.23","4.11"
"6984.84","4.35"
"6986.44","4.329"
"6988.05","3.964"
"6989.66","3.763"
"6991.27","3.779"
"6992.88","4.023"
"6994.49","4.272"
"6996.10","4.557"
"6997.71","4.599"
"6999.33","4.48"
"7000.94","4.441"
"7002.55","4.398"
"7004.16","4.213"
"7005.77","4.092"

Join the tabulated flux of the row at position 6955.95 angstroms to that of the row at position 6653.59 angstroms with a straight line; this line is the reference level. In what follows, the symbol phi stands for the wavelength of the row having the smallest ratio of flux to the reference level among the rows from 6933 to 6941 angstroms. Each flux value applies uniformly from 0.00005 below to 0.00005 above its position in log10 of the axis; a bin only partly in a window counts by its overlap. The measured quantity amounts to 6939.95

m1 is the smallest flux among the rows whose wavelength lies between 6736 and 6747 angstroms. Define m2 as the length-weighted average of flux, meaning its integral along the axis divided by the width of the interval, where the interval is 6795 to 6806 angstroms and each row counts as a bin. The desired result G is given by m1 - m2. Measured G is -0.3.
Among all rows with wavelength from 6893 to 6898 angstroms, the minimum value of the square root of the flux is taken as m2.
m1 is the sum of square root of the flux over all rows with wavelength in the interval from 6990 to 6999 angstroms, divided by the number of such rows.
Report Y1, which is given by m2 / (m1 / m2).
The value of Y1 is 2.10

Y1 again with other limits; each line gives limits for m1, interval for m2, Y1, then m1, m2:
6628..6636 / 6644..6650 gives 1.90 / 2.10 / 2.00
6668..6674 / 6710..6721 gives 1.96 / 2.21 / 2.08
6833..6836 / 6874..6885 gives 1.95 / 2.14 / 2.04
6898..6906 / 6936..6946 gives 1.93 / 2.14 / 2.03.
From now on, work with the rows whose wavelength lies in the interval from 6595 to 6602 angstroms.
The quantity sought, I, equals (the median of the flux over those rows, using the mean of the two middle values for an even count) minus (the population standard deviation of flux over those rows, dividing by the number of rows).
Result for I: 4.54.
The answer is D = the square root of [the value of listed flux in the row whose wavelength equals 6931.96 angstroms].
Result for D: 2.12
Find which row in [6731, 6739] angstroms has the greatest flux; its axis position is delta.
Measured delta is 6733.74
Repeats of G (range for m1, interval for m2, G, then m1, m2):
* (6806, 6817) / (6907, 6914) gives -0.4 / 4.189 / 4.6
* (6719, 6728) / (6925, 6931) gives 0.0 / 4.315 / 4.3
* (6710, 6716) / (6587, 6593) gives 0.0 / 4.359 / 4.3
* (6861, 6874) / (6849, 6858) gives -0.3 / 4.098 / 4.4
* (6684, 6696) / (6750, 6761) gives 0.2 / 4.377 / 4.2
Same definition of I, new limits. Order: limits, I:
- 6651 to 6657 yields 4.36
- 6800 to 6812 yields 4.59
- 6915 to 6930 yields 4.10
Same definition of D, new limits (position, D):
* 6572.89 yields 2.08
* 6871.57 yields 2.02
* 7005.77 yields 2.02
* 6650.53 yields 2.11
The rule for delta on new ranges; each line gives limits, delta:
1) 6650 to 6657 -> 6655.12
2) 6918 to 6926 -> 6919.20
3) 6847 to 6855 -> 6854.19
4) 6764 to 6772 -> 6771.05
